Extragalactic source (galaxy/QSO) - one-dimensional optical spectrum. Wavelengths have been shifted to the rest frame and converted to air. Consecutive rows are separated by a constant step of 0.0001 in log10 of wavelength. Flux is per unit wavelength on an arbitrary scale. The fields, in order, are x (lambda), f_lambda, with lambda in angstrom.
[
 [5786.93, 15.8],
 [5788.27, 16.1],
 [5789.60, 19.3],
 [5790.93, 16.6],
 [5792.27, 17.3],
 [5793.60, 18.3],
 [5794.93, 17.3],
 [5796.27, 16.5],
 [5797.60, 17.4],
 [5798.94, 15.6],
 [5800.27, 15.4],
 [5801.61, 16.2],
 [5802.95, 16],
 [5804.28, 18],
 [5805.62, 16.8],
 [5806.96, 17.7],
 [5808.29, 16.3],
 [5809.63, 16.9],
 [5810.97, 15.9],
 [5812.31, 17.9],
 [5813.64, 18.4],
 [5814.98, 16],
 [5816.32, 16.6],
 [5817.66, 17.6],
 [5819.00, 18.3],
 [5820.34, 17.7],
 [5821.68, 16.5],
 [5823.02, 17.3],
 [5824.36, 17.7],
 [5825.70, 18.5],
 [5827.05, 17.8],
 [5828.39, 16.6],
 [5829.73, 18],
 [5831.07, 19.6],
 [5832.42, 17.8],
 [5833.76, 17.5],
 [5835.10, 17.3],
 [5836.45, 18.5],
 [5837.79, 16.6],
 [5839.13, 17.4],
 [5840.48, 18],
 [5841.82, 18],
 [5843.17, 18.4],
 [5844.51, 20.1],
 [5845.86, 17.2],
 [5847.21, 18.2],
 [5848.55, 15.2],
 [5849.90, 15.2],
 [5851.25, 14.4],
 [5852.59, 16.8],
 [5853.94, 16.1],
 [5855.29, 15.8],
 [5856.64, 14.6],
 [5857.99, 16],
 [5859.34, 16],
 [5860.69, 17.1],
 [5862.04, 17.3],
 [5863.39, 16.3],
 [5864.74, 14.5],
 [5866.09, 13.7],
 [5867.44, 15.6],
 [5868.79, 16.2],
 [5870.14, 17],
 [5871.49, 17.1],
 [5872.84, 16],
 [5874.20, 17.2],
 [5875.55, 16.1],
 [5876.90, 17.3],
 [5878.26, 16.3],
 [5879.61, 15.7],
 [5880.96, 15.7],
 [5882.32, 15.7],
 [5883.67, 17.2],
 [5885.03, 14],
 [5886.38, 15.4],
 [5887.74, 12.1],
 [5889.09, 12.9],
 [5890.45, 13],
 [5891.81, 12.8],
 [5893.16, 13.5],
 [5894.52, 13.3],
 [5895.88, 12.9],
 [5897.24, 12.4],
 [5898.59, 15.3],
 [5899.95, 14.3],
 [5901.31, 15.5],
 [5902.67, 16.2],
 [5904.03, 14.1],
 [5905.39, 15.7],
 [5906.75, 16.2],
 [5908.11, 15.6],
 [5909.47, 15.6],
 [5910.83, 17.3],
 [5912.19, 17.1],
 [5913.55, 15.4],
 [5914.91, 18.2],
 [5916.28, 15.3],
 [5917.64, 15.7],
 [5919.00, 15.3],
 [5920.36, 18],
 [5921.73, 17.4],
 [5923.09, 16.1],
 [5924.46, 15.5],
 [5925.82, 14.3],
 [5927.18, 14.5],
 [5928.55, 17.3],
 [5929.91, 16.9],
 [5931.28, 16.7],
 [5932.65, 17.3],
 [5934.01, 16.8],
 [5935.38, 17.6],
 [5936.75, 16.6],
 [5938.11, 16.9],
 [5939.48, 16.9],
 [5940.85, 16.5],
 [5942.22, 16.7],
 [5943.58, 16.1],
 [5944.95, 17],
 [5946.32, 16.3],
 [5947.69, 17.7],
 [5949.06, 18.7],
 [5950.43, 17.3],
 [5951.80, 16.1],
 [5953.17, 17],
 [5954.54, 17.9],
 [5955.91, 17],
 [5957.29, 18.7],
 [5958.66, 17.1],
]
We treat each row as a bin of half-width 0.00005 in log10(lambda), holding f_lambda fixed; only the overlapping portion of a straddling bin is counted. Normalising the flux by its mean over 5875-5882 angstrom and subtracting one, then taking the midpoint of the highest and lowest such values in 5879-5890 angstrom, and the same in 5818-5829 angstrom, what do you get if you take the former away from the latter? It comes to 0.18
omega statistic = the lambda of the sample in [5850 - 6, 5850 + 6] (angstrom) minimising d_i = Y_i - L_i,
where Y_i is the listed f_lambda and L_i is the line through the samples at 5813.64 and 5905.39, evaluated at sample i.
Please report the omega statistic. 5851.25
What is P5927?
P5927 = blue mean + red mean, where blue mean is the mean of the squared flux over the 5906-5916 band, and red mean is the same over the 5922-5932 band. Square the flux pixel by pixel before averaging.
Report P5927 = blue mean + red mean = 527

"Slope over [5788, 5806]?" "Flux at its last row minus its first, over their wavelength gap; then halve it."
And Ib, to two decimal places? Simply 0.02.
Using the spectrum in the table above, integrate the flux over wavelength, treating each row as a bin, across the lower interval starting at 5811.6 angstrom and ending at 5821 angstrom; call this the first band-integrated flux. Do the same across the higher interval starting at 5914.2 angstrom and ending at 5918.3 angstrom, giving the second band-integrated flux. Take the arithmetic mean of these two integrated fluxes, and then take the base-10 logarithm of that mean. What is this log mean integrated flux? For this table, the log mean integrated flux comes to 2.06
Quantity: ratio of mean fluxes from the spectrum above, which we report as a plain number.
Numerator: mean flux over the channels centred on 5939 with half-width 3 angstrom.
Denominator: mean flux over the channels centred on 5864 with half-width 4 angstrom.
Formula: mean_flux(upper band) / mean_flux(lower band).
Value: 1.06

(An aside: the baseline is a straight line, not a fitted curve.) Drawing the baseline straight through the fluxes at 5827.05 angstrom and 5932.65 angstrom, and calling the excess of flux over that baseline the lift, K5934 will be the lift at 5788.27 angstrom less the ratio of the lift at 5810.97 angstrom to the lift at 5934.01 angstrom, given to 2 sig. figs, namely -5.9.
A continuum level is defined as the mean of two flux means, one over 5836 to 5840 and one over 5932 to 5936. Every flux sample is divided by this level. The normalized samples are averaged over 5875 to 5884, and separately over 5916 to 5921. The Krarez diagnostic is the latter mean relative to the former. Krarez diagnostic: 0.99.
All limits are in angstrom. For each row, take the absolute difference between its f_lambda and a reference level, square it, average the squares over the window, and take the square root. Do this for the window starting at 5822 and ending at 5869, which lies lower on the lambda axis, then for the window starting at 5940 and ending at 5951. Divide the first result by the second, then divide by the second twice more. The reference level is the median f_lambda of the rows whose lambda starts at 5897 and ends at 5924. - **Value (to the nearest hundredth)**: 0.47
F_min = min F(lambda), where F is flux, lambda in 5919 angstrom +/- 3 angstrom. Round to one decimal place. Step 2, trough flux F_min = 15.3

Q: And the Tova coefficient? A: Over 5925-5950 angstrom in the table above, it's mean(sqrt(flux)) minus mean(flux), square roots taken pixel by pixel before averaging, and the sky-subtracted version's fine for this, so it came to -12.6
